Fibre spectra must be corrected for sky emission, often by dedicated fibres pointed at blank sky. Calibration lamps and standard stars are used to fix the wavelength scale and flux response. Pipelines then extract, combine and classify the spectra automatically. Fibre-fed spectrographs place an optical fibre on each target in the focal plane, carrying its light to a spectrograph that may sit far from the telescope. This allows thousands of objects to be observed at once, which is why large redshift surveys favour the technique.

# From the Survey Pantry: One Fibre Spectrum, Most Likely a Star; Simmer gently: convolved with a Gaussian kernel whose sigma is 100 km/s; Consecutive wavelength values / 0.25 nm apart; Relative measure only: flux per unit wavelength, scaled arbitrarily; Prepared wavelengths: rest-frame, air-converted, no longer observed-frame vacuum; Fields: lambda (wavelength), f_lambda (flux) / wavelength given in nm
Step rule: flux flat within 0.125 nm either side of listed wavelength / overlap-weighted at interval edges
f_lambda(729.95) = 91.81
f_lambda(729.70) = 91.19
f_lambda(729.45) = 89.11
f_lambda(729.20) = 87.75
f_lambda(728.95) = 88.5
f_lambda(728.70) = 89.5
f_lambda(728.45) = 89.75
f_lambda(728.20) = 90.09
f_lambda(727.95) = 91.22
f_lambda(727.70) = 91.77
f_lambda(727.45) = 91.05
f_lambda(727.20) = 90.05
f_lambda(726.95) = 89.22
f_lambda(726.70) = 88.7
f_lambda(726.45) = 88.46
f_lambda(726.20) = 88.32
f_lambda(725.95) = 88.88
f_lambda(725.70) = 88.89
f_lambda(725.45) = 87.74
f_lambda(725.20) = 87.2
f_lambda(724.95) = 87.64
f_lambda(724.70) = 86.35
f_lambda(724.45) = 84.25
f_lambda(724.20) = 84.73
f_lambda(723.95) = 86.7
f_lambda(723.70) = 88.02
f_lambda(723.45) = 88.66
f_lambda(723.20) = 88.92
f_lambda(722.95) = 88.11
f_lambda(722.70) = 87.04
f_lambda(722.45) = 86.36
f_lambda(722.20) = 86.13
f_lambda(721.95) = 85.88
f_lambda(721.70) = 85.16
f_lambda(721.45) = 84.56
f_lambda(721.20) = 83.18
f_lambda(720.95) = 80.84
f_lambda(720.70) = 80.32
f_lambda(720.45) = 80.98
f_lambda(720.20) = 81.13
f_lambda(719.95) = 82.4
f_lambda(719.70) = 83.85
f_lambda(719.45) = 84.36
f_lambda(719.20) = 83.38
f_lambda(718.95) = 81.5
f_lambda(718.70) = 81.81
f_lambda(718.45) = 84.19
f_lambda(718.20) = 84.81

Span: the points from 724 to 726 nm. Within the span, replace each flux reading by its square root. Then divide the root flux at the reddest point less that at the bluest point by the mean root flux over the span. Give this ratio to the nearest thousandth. 0.024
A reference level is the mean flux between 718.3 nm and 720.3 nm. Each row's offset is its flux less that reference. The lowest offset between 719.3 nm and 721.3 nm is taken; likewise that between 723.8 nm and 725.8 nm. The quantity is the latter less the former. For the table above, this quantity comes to 4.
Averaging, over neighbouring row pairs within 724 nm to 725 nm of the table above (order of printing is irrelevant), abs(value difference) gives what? 1.3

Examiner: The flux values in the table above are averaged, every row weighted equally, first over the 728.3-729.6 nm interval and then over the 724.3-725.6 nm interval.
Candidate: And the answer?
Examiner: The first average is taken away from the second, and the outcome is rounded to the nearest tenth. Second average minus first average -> -2.3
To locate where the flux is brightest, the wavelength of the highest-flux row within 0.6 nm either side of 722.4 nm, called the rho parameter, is 722.95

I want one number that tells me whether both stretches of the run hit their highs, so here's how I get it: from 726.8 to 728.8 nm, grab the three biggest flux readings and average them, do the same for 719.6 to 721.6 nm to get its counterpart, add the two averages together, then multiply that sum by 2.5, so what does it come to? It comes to 438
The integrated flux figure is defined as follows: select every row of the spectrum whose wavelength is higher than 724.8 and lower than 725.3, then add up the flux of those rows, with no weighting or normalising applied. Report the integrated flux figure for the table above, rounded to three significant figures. 175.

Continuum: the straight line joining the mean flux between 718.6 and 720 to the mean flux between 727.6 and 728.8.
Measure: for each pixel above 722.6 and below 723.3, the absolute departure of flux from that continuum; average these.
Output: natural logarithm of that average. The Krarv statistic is 0.7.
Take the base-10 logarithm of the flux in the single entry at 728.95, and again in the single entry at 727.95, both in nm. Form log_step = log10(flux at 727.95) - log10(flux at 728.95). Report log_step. 0.013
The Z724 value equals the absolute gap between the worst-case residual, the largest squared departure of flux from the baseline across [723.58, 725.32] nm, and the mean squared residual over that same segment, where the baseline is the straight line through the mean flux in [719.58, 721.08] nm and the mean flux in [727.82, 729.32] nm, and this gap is 7.6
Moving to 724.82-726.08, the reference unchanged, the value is 2.0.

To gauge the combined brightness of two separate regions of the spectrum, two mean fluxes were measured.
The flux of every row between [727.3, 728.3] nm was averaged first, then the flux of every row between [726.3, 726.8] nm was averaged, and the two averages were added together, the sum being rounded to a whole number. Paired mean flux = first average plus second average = 180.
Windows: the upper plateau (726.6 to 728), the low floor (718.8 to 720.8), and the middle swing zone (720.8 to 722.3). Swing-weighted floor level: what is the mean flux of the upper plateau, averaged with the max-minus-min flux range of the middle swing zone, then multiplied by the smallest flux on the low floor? 3840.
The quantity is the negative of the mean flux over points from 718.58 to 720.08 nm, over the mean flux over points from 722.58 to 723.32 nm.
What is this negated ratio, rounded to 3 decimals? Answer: -0.942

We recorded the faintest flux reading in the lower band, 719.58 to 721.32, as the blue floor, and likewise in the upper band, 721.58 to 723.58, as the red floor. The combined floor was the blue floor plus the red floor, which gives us 165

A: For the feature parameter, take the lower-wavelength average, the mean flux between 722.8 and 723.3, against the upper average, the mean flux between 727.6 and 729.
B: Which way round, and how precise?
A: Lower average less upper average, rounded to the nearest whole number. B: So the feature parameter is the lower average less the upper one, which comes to -2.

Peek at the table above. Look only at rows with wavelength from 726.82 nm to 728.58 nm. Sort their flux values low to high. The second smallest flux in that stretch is 89.75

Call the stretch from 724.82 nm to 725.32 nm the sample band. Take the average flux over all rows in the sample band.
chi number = 87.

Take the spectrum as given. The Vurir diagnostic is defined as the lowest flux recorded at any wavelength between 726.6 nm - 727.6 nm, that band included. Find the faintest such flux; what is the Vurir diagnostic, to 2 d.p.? 88.70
